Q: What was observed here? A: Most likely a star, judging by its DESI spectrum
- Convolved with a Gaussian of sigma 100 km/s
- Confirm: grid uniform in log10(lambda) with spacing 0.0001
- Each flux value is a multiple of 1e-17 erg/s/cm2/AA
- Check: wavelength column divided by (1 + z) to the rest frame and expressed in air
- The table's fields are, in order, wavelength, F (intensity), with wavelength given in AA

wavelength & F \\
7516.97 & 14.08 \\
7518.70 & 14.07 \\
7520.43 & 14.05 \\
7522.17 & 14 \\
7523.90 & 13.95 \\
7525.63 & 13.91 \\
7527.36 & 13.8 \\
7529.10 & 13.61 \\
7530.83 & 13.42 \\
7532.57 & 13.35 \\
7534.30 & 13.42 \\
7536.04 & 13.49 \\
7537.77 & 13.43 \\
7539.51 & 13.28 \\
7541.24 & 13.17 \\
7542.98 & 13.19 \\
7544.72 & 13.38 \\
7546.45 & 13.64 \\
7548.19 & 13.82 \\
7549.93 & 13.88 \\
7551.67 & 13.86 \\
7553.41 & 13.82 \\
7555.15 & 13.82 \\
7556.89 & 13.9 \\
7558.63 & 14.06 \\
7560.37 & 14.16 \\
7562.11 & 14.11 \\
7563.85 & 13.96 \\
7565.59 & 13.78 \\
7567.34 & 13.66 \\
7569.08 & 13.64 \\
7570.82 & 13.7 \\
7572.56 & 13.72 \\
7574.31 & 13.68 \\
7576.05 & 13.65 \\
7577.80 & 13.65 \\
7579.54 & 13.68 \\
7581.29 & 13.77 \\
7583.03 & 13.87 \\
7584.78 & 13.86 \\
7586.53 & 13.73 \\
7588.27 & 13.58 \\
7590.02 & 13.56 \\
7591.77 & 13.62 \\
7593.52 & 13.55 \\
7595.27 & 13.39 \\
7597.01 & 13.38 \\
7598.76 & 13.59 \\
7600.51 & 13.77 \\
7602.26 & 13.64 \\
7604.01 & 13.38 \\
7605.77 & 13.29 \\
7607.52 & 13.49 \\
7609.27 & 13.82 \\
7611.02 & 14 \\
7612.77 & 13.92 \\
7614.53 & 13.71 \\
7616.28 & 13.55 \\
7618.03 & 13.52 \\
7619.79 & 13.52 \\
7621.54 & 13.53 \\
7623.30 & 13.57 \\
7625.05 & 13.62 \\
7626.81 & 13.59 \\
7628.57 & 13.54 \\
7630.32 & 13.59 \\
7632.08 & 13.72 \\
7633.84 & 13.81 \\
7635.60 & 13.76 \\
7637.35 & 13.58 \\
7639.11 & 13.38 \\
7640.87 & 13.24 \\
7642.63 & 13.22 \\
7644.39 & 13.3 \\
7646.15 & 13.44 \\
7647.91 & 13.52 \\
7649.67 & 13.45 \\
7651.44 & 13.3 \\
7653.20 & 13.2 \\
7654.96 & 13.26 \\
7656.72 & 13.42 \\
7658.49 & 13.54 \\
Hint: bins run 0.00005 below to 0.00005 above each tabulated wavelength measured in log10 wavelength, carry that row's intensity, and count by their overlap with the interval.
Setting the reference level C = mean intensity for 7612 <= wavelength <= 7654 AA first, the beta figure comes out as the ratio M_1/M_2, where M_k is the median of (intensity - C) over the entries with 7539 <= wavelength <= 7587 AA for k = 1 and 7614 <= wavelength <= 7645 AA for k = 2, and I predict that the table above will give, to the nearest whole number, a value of 6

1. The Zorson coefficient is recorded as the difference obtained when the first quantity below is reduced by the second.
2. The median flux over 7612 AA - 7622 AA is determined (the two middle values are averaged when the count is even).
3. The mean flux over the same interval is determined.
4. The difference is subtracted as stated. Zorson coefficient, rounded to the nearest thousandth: -0.085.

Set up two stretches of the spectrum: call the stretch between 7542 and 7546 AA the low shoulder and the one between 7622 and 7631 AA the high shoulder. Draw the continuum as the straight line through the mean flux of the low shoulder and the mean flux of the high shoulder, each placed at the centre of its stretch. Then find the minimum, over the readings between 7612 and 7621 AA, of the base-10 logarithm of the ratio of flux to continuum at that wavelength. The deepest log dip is -0.001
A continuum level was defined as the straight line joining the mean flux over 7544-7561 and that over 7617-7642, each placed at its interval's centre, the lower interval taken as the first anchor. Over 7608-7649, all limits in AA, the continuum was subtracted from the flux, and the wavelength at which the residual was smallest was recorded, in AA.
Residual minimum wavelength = 7642.63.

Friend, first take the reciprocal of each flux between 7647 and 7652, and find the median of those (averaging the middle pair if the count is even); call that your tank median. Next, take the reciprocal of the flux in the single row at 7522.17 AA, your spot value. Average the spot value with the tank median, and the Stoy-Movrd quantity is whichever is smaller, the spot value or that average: 0.0714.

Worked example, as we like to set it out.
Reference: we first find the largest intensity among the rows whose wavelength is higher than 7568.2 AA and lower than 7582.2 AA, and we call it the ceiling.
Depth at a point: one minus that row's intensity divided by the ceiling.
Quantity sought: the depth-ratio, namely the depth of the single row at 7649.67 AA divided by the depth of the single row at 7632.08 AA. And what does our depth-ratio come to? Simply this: 6.4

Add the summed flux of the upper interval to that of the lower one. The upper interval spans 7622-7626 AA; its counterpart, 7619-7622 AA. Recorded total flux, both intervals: 54.2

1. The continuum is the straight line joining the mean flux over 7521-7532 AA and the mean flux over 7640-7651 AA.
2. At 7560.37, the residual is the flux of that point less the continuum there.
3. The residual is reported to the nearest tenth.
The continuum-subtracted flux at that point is 0.5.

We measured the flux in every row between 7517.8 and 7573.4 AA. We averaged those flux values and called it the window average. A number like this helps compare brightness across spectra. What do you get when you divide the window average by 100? 0.137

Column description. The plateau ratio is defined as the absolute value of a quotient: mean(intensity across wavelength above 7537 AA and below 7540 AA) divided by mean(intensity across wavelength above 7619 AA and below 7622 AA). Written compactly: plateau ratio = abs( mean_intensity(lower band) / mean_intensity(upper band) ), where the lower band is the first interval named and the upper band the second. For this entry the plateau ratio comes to 0.99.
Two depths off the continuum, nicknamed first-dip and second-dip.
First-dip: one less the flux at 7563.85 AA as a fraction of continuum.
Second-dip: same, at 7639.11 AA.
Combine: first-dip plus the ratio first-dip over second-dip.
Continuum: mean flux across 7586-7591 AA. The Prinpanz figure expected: -1.4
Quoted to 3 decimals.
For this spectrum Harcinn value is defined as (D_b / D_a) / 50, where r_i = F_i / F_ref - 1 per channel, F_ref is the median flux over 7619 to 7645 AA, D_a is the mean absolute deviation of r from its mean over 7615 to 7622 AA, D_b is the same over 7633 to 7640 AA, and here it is 0.305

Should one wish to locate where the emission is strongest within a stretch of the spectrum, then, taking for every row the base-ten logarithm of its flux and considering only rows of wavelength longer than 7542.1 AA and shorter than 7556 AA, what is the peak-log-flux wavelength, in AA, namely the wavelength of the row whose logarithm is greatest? 7549.93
